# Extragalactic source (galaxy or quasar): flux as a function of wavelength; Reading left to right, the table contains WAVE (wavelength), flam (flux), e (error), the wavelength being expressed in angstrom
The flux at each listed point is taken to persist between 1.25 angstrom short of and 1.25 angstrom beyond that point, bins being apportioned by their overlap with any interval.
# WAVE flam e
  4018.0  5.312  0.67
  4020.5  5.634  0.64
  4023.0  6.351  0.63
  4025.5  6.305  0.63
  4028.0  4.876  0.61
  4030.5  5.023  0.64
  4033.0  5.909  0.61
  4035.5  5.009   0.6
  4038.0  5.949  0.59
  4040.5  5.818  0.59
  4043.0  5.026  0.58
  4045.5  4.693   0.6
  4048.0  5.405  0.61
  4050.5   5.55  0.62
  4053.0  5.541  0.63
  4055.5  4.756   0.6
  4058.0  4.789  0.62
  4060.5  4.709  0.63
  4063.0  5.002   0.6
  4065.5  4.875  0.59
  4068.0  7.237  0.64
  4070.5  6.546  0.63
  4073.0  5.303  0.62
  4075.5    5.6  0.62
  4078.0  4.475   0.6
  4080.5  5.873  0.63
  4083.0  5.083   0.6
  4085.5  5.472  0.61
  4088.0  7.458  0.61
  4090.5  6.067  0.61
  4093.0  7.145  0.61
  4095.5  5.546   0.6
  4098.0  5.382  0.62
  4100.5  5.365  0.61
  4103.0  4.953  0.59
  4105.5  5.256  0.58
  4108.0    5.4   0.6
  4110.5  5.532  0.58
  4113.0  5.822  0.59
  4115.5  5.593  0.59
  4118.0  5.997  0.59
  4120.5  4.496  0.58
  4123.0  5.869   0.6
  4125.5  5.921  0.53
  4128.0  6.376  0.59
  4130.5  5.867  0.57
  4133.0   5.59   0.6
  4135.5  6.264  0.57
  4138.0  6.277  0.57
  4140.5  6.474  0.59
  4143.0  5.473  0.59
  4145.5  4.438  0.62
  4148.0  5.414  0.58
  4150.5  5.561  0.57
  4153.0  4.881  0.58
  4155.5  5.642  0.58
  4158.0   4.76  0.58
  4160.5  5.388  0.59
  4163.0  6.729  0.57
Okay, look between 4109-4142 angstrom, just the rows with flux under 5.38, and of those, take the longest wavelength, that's 4120.5 angstrom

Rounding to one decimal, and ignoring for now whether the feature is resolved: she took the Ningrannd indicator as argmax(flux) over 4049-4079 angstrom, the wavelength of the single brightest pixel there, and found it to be 4068.0 angstrom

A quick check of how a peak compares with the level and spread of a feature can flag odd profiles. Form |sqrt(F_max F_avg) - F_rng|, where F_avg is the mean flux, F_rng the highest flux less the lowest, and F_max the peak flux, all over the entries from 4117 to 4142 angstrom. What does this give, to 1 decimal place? 4.2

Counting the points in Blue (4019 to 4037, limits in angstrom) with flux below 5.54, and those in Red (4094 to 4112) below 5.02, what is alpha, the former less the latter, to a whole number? 2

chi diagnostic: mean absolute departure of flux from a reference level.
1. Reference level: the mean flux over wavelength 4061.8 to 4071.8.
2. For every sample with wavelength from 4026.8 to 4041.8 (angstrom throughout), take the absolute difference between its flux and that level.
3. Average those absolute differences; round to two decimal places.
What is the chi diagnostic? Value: 0.50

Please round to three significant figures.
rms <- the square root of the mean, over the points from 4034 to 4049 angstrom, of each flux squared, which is 5.34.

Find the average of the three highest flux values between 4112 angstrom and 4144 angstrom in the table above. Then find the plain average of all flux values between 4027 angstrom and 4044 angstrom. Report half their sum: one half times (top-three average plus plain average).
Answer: 5.9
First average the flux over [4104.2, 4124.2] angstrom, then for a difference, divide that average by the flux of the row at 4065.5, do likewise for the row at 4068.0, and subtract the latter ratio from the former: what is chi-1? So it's 0.4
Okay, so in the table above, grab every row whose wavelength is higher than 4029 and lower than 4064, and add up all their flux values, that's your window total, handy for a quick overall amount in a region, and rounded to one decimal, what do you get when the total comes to 73.2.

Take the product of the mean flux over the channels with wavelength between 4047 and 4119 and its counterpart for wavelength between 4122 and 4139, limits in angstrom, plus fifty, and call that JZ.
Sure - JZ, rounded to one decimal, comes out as 83.6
